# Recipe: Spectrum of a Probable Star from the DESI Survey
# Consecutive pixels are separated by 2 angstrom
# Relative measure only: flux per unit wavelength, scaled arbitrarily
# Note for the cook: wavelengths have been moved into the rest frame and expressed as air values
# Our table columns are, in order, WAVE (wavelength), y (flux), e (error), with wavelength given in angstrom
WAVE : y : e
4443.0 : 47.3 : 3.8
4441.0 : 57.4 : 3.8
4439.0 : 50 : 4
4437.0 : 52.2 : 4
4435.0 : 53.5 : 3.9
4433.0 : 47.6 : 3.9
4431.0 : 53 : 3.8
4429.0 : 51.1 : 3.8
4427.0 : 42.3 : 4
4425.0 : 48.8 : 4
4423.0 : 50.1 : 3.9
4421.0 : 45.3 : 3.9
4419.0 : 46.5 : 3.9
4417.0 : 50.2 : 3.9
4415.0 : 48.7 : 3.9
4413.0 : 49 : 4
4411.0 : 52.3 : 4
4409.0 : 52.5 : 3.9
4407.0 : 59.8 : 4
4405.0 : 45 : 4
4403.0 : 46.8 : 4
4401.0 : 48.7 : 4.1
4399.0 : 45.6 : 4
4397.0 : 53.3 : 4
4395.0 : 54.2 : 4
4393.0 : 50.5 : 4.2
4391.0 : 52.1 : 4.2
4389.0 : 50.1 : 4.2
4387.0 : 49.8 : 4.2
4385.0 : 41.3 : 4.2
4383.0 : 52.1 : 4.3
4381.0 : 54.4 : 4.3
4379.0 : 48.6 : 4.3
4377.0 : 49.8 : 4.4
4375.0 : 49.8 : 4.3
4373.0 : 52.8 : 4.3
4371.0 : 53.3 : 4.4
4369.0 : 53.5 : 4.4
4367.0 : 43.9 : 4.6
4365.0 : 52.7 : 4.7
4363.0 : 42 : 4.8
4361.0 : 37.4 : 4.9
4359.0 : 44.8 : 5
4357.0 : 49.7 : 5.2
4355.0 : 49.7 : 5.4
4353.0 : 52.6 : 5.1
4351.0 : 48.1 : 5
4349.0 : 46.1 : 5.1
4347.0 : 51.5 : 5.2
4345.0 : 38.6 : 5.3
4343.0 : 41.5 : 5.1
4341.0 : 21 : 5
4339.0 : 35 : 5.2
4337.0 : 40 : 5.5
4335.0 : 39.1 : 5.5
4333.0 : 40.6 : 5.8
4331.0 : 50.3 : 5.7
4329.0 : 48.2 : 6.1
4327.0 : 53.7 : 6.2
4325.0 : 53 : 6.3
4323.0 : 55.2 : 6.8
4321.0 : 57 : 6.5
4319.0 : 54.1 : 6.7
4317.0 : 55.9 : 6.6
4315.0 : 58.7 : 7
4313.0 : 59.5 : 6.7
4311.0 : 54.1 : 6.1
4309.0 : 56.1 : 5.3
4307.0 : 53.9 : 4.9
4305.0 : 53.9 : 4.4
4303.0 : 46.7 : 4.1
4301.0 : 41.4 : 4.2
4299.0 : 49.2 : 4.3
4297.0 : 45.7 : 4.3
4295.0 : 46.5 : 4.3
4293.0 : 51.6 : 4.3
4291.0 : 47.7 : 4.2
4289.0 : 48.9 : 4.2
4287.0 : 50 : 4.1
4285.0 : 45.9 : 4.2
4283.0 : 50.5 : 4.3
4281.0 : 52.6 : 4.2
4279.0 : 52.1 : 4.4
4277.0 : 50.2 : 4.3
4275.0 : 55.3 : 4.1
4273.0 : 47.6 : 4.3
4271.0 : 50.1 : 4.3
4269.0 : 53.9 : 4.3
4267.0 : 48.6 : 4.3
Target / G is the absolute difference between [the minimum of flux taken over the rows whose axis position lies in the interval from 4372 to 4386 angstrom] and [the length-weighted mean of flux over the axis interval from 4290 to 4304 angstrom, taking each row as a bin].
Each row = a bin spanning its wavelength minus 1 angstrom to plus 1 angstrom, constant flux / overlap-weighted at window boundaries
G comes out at 5.7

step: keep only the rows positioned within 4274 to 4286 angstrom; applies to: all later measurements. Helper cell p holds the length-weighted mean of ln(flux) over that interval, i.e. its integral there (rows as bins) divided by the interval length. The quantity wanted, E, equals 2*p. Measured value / 7.86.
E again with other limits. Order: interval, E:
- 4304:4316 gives 8.05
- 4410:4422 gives 7.77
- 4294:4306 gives 7.70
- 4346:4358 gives 7.81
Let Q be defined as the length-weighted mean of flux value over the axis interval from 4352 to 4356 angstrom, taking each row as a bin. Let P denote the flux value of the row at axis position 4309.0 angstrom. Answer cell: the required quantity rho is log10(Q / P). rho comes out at -0.040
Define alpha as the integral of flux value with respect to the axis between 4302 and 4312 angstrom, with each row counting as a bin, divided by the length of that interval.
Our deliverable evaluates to 53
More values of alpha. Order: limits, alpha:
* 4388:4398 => 52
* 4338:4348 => 38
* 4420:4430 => 48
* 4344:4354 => 47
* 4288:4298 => 48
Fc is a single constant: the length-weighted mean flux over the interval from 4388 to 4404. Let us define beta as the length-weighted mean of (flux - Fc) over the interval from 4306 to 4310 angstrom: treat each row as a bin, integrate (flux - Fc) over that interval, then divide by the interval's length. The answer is 5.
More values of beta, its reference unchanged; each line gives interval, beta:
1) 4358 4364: -9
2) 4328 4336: -6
